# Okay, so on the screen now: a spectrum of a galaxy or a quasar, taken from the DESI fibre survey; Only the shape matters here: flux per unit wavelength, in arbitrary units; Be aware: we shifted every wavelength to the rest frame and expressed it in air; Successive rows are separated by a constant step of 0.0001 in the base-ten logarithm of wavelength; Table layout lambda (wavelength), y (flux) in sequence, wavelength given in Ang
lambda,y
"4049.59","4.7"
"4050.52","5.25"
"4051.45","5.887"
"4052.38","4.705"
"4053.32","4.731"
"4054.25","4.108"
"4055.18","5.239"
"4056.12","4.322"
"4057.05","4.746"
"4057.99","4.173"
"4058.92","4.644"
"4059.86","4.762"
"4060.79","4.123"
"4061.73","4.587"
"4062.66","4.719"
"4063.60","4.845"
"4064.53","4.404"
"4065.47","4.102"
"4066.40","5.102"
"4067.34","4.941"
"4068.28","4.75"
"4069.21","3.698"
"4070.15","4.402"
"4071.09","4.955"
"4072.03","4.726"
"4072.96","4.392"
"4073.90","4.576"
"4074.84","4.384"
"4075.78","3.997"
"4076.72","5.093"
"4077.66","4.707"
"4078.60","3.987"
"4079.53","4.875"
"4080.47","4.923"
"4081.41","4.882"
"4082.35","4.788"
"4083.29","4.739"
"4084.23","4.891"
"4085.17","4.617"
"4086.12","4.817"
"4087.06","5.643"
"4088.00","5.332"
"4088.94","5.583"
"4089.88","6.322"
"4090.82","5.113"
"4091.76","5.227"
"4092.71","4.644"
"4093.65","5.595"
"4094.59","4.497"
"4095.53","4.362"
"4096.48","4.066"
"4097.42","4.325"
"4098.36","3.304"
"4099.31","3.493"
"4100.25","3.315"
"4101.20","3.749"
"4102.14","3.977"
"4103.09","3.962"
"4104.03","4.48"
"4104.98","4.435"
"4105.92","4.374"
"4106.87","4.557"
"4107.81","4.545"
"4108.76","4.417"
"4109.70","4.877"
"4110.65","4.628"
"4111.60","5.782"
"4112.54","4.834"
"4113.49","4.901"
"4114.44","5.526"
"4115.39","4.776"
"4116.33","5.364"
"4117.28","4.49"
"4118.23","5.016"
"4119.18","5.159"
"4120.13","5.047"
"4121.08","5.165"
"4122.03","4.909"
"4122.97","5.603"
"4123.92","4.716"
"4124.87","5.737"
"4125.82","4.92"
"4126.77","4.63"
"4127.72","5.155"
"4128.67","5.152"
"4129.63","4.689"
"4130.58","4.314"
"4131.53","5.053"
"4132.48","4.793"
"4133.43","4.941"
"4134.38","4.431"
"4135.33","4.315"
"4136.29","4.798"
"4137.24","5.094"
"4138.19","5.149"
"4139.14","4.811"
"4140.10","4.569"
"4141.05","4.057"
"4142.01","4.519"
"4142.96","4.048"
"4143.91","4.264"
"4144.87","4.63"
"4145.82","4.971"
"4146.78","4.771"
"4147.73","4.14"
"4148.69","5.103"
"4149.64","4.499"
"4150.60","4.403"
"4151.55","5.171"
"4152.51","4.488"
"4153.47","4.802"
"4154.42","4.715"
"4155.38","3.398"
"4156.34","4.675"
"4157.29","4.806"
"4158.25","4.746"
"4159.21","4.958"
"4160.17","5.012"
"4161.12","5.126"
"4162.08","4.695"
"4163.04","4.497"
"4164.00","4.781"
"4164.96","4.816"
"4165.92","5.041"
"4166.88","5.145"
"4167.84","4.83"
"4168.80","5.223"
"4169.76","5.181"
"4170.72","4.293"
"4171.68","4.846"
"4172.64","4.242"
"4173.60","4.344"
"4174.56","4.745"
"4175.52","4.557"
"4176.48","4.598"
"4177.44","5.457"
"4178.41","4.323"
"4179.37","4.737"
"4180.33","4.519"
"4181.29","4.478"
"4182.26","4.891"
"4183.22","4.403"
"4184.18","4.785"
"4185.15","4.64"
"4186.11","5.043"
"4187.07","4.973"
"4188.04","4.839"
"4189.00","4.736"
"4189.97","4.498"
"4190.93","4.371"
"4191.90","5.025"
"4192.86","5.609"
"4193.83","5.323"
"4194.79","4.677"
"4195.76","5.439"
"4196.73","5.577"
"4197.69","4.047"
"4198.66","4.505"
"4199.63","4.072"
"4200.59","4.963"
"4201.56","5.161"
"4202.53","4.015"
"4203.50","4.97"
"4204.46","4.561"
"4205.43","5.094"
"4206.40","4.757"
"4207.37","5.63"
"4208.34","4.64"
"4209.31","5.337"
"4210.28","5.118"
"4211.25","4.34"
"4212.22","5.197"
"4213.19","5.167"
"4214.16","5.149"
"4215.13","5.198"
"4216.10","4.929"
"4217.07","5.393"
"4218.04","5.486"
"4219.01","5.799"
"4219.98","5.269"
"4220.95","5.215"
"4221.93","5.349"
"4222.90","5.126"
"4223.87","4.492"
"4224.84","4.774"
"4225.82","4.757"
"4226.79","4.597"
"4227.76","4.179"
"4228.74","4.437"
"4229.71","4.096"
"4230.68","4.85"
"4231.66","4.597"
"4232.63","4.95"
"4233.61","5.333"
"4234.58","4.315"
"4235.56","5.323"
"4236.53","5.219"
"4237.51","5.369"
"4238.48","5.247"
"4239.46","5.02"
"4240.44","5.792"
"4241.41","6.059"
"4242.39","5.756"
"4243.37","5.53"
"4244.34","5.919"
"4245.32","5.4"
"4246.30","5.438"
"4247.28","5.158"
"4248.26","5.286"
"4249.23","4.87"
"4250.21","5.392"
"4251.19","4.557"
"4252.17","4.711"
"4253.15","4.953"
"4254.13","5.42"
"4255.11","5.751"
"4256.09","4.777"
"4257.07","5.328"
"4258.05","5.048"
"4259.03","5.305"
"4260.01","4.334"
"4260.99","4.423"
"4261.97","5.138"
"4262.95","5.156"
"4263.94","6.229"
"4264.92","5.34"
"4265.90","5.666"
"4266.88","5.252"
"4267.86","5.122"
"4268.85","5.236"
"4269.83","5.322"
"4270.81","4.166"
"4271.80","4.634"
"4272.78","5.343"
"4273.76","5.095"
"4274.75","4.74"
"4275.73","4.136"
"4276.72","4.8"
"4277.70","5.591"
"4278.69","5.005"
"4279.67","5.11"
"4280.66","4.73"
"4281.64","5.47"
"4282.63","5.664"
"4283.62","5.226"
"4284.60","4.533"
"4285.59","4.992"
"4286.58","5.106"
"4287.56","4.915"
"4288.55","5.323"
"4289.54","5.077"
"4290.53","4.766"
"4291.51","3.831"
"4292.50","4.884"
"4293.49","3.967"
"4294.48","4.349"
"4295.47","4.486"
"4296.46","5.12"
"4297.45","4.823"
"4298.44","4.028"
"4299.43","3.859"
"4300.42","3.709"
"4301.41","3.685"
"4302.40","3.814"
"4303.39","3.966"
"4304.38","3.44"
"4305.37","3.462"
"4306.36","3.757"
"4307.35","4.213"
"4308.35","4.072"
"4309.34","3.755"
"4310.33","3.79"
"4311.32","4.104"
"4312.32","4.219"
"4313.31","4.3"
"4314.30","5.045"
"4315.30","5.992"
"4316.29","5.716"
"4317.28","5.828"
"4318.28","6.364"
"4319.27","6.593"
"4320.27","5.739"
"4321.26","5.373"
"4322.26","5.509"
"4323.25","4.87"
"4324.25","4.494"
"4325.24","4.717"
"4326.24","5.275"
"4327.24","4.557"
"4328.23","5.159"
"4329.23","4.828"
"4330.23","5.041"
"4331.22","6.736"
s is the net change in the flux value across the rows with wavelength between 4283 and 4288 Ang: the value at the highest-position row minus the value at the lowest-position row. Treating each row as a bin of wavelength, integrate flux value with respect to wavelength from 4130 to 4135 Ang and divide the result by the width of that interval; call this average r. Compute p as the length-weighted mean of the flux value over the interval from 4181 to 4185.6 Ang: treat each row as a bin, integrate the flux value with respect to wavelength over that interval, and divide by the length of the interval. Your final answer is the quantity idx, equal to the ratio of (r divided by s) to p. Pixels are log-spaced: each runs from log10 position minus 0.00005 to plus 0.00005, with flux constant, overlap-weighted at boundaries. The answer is -3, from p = 4.6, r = 4.70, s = -0.3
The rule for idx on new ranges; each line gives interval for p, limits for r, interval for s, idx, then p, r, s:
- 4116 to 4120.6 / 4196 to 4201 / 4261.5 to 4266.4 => 2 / 5.0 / 4.67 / 0.5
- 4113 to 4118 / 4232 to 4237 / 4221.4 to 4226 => -2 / 5.0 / 5.02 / -0.6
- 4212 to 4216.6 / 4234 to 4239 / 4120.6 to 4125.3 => 2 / 5.1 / 5.10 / 0.6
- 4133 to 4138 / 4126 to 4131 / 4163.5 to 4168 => 21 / 4.7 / 4.79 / 0.0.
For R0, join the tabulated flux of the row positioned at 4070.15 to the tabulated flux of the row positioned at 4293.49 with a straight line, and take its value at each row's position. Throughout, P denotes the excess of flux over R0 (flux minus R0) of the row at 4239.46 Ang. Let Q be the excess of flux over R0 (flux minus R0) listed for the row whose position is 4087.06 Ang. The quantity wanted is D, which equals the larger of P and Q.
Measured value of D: 1.27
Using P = 0.95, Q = 1.3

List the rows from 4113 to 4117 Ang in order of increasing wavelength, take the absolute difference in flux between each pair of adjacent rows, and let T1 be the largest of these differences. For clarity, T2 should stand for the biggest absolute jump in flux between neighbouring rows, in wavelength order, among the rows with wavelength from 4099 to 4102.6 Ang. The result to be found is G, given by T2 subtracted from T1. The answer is 0.3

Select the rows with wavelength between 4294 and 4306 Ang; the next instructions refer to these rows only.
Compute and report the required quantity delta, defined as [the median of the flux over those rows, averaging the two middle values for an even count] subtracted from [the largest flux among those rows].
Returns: 1.2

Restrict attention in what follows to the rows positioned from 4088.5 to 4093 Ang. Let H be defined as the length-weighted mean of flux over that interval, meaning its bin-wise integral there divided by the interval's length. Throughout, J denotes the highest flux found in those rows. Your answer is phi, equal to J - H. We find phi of 0.92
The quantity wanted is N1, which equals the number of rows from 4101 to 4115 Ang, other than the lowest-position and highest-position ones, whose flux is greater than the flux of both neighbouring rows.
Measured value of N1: 5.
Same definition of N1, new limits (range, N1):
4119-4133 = 5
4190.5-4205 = 5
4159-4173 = 4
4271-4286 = 4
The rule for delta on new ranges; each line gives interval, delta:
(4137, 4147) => 0.5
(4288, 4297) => 0.6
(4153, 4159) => 0.1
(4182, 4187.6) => 0.2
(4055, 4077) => 0.6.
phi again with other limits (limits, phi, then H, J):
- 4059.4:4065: 0.27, 4.58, 4.845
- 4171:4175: 0.31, 4.53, 4.846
